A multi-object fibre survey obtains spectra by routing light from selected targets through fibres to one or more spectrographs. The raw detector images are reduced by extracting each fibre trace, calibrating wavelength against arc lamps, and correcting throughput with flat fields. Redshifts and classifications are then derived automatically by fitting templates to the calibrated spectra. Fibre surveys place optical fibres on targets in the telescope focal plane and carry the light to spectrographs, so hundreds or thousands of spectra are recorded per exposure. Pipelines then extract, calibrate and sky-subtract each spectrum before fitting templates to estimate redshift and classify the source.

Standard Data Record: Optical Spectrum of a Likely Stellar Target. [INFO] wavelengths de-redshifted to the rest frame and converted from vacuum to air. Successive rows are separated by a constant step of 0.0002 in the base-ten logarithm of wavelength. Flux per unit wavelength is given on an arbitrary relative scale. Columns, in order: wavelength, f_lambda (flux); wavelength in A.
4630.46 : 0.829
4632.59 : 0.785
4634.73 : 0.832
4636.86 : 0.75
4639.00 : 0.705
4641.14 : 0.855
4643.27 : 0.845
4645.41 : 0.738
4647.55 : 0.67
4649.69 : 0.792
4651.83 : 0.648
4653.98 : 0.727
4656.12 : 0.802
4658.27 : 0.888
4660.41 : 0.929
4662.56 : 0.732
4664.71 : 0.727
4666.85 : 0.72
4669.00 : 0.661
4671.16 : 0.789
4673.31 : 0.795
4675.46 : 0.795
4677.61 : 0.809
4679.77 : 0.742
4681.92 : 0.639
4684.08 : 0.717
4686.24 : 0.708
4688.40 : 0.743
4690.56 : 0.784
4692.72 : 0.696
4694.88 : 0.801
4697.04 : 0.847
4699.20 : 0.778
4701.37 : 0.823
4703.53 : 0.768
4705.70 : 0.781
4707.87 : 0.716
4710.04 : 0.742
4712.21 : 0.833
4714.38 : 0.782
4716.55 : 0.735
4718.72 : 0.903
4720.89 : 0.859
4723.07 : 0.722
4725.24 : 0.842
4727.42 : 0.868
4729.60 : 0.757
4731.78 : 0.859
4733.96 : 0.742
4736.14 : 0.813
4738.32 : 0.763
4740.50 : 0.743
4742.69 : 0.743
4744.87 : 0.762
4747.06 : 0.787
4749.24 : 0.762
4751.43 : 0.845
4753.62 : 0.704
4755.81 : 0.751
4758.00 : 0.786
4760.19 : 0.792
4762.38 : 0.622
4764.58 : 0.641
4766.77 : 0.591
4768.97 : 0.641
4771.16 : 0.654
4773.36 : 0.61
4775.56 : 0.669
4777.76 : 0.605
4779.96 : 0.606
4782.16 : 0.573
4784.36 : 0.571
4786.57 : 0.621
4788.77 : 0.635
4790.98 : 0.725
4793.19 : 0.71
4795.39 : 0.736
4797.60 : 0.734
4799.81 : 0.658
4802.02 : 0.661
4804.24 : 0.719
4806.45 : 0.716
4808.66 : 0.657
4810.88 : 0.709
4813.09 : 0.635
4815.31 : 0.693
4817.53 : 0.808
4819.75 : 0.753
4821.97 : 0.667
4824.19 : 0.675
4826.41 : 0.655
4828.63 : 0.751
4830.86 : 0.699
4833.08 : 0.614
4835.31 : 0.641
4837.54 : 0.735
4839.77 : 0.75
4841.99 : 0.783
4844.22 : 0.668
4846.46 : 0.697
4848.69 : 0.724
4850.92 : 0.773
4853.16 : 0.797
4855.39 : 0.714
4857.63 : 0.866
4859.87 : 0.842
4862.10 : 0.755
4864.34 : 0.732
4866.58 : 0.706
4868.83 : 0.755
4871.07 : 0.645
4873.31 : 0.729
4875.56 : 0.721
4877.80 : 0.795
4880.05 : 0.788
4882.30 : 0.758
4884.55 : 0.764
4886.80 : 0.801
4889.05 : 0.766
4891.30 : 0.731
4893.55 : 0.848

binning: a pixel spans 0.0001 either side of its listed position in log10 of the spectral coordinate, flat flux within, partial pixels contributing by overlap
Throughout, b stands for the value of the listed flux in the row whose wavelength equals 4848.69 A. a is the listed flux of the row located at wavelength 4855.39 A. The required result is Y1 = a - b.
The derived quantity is -0.01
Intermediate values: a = 0.714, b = 0.724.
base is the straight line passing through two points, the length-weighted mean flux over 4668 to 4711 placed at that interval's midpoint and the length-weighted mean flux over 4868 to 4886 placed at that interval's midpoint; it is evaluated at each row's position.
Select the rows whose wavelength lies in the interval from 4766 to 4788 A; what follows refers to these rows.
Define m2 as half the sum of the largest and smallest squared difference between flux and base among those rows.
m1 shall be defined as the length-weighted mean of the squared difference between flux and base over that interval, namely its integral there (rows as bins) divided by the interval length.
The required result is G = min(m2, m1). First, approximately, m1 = 0.0196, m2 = 0.020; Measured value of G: 0.0196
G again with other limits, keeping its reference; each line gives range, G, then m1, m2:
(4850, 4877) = 0.0034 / 0.0034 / 0.007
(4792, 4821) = 0.0039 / 0.0039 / 0.007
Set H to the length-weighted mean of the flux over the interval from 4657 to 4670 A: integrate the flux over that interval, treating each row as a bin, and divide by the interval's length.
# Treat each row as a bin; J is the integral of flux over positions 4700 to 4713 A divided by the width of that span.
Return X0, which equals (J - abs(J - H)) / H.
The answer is 1.00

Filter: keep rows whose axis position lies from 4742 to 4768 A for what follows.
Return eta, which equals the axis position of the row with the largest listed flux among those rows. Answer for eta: 4751.43 A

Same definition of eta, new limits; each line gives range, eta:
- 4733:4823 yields 4751.43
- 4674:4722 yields 4718.72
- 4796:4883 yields 4857.63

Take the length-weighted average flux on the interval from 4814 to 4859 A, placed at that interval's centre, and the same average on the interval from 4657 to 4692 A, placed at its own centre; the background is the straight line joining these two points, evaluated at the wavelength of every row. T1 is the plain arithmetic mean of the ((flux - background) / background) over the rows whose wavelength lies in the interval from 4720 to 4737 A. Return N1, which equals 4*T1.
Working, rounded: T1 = 0.08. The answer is 0.3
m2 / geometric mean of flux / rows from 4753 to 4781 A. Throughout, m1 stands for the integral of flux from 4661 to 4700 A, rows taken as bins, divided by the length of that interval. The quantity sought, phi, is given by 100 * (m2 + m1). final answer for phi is 142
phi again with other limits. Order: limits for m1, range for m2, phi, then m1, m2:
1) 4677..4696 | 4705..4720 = 152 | 0.736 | 0.782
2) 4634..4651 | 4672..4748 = 155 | 0.771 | 0.775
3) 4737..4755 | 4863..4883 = 150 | 0.764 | 0.735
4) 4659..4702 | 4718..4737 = 158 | 0.762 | 0.816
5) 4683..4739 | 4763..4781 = 141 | 0.784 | 0.627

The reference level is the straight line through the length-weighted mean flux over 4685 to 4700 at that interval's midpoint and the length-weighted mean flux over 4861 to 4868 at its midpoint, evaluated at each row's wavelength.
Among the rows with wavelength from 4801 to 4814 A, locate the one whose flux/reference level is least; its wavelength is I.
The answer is 4813.09 A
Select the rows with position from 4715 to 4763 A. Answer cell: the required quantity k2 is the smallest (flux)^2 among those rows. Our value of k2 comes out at 0.39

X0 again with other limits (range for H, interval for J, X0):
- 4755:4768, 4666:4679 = 1.00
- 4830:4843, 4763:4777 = 0.80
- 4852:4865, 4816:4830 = 0.82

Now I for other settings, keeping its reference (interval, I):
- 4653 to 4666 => 4653.98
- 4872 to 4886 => 4875.56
